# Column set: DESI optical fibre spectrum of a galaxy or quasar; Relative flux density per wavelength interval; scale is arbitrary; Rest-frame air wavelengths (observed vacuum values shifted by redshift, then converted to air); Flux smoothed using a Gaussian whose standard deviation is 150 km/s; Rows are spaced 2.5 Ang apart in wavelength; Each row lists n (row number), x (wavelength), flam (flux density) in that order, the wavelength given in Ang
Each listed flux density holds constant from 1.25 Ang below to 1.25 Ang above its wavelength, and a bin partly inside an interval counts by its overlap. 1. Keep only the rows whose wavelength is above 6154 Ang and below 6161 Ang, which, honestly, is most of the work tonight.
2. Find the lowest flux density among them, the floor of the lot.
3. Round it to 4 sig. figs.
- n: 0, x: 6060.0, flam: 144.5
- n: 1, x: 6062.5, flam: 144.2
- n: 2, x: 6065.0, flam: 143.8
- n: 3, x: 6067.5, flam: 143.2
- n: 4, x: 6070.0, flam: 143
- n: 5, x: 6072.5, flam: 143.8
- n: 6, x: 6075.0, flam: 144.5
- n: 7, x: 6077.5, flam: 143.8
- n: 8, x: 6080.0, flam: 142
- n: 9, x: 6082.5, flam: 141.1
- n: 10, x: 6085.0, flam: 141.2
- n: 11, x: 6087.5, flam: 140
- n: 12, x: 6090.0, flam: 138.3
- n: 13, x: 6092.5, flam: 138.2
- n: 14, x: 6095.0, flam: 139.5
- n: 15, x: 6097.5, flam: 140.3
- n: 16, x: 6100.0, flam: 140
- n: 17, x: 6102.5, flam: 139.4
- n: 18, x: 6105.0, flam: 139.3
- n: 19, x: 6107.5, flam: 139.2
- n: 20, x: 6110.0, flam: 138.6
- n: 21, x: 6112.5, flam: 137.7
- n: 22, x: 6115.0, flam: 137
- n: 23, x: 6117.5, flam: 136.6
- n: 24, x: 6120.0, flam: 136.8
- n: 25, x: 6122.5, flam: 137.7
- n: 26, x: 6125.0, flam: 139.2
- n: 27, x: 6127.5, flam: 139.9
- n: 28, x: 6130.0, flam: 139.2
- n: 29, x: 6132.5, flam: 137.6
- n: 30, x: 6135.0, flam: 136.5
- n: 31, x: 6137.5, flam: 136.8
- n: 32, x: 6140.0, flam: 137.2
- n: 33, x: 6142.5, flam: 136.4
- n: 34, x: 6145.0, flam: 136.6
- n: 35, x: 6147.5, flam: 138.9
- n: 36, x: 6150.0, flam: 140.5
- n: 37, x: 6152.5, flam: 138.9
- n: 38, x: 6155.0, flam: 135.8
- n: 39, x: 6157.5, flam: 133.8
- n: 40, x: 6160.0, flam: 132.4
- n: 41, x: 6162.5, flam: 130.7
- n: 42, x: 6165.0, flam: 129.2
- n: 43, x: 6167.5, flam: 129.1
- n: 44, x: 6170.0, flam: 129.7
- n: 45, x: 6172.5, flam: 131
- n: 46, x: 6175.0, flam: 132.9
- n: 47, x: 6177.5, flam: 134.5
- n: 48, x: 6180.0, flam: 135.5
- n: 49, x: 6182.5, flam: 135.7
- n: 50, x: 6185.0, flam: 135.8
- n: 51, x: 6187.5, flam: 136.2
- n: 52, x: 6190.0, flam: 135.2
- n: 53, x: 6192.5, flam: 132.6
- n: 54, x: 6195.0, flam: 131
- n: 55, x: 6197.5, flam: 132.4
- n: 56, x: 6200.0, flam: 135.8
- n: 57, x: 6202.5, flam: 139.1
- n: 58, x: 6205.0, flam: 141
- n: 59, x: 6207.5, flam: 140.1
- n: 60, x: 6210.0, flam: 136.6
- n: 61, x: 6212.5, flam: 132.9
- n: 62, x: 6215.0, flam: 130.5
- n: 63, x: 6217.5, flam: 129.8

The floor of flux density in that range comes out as 132.4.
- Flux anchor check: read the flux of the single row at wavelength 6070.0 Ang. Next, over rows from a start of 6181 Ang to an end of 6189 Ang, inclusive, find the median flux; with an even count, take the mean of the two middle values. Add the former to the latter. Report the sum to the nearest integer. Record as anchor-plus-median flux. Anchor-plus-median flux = 279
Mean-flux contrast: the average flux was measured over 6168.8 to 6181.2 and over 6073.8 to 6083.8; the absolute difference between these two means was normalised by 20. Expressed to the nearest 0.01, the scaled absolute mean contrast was 0.51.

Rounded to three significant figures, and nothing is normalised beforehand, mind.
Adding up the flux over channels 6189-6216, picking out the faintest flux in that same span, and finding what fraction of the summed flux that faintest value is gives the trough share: 0.0877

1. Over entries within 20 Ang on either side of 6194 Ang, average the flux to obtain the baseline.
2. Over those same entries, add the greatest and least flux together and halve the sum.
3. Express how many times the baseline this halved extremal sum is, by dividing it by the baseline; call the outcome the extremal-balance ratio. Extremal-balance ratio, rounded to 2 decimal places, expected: 1.00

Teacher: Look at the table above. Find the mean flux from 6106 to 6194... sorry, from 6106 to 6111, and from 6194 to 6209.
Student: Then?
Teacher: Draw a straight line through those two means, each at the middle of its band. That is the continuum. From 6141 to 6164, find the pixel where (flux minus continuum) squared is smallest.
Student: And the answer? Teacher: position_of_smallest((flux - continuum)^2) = 6147.5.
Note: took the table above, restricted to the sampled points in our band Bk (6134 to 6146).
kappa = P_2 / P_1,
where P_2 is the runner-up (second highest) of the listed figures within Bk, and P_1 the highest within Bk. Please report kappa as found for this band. 0.997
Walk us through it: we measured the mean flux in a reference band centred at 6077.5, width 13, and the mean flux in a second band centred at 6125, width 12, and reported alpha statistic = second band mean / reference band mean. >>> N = 0.969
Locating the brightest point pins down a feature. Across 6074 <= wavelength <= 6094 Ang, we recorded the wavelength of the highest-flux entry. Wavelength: 6075.0 Ang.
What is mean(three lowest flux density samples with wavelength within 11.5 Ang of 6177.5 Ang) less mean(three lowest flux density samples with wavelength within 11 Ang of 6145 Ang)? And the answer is -6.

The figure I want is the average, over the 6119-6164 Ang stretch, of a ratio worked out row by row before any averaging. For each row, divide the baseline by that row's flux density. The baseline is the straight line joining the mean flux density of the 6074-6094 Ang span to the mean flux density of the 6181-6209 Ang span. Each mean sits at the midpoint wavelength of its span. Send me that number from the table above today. 1.01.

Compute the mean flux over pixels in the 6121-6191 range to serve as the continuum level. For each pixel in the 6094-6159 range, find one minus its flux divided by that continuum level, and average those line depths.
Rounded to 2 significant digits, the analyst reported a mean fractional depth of -0.019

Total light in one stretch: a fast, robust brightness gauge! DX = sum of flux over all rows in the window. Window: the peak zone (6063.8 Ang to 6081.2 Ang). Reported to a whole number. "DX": 1004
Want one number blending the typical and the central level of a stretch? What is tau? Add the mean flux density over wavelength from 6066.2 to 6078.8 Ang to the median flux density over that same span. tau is 287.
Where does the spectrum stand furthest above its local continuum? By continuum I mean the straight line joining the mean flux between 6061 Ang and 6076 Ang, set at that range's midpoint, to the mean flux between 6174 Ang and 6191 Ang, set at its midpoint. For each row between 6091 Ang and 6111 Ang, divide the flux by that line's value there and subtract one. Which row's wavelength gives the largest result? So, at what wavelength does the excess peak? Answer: 6097.5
